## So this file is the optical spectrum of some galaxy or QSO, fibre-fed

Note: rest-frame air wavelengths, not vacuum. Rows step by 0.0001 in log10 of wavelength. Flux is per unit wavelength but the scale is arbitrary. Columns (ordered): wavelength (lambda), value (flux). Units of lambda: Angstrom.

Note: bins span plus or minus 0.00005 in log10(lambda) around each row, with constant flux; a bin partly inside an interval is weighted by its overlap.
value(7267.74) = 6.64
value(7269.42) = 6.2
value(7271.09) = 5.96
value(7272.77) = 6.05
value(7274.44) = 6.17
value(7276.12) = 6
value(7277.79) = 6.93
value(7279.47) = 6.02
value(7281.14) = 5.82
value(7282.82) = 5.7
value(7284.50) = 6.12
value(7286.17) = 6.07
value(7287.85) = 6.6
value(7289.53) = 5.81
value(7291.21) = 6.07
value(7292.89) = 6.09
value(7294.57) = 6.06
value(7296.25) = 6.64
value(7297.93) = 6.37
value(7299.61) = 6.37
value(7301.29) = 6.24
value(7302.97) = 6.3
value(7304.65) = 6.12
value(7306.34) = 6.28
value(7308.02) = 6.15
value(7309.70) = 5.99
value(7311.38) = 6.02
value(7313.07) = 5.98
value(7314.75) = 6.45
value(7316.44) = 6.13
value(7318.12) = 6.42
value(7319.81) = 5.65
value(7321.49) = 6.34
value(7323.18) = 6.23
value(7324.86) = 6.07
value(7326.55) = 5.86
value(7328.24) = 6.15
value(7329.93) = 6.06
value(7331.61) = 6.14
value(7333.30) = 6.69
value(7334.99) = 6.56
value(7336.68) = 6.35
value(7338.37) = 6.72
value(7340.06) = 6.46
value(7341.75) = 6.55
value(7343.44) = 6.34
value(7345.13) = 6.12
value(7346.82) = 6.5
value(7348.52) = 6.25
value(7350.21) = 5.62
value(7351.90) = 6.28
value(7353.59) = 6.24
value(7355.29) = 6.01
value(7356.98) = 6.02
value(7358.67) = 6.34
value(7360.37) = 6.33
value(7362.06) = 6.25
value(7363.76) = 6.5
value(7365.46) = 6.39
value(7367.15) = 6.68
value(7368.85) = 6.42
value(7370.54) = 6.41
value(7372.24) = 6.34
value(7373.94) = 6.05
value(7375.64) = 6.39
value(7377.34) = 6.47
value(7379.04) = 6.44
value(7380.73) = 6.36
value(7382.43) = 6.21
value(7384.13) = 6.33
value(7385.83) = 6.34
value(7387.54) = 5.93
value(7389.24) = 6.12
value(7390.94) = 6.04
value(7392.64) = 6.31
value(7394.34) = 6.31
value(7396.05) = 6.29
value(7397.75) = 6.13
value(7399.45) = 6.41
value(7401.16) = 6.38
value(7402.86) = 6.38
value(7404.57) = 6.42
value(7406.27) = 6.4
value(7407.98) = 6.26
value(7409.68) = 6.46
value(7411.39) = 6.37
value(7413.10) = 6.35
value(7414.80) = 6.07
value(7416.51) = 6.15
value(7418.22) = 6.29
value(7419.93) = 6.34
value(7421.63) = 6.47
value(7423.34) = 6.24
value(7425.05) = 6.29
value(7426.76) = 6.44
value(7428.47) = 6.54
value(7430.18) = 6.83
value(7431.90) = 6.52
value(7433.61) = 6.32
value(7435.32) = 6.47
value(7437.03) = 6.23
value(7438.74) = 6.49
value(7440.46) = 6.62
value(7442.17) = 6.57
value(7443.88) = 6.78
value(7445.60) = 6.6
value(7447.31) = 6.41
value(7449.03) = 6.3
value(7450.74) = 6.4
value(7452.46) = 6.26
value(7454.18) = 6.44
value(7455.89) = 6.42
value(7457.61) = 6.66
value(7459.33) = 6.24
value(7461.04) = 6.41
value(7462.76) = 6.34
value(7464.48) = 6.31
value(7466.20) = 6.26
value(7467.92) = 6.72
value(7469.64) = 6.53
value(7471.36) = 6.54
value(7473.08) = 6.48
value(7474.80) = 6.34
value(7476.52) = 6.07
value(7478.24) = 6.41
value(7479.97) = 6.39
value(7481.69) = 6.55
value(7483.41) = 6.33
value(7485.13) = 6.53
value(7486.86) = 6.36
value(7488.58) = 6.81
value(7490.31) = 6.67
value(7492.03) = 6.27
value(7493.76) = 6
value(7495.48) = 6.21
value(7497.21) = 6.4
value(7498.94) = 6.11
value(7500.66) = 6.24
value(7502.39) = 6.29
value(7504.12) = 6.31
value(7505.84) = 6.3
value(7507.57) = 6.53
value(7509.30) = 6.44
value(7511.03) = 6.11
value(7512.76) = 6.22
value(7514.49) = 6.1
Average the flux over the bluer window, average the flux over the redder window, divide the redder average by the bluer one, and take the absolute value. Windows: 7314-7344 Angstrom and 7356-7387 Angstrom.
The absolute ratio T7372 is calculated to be 1.01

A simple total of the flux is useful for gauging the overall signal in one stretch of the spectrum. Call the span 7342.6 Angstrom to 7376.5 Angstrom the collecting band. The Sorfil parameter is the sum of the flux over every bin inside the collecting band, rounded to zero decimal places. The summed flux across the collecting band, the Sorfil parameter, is 125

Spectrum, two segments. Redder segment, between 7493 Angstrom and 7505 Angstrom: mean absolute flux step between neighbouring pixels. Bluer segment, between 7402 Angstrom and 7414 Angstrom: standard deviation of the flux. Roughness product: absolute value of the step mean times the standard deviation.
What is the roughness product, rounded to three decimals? 0.009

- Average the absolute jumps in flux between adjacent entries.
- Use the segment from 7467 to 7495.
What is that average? 0.20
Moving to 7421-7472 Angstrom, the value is 0.17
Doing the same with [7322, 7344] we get 0.22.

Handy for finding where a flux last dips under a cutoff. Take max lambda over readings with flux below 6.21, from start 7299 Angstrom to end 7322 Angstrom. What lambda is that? 7319.81 Angstrom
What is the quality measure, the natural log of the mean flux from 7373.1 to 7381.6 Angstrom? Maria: 1.85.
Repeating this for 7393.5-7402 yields 1.84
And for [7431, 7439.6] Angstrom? 1.86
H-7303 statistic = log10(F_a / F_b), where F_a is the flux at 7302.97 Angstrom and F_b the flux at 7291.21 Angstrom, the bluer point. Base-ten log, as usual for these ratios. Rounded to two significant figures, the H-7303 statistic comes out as 0.016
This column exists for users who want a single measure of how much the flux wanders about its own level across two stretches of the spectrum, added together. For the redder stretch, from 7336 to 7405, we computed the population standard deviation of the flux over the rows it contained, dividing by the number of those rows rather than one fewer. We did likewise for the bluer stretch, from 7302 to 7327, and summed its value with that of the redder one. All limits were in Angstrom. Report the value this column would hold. 0.41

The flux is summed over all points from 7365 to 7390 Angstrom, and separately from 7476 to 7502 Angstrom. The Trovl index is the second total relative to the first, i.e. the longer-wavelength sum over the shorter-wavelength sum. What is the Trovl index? 1.00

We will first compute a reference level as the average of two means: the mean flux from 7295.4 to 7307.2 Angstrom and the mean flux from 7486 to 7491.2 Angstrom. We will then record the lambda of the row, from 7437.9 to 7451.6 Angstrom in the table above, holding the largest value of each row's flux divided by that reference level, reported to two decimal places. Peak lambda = 7443.88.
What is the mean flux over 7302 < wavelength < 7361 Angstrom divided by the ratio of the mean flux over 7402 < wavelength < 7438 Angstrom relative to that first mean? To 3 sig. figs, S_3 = 6.07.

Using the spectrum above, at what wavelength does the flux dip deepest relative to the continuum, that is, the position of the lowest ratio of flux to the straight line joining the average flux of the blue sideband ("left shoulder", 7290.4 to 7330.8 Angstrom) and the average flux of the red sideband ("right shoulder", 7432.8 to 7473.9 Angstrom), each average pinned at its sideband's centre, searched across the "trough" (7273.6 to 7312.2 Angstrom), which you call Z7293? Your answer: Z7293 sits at 7282.82 Angstrom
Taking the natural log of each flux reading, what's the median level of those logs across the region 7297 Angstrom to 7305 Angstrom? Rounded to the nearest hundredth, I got 1.84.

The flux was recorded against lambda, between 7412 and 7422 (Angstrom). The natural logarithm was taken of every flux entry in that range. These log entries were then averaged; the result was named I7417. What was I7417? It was 1.84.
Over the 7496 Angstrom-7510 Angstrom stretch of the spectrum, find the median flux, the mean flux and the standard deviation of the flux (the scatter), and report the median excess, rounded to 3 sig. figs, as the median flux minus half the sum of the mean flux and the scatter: 3.08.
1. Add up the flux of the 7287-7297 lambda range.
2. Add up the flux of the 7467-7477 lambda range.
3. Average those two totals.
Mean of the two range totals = 38.0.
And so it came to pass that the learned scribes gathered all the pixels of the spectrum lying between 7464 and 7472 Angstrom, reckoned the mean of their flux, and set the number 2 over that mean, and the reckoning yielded 0.309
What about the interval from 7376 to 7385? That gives 0.314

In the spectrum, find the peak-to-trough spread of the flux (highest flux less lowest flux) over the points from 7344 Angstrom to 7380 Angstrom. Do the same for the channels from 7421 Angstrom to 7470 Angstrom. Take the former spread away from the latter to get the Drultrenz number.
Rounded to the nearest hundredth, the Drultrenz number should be -0.46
